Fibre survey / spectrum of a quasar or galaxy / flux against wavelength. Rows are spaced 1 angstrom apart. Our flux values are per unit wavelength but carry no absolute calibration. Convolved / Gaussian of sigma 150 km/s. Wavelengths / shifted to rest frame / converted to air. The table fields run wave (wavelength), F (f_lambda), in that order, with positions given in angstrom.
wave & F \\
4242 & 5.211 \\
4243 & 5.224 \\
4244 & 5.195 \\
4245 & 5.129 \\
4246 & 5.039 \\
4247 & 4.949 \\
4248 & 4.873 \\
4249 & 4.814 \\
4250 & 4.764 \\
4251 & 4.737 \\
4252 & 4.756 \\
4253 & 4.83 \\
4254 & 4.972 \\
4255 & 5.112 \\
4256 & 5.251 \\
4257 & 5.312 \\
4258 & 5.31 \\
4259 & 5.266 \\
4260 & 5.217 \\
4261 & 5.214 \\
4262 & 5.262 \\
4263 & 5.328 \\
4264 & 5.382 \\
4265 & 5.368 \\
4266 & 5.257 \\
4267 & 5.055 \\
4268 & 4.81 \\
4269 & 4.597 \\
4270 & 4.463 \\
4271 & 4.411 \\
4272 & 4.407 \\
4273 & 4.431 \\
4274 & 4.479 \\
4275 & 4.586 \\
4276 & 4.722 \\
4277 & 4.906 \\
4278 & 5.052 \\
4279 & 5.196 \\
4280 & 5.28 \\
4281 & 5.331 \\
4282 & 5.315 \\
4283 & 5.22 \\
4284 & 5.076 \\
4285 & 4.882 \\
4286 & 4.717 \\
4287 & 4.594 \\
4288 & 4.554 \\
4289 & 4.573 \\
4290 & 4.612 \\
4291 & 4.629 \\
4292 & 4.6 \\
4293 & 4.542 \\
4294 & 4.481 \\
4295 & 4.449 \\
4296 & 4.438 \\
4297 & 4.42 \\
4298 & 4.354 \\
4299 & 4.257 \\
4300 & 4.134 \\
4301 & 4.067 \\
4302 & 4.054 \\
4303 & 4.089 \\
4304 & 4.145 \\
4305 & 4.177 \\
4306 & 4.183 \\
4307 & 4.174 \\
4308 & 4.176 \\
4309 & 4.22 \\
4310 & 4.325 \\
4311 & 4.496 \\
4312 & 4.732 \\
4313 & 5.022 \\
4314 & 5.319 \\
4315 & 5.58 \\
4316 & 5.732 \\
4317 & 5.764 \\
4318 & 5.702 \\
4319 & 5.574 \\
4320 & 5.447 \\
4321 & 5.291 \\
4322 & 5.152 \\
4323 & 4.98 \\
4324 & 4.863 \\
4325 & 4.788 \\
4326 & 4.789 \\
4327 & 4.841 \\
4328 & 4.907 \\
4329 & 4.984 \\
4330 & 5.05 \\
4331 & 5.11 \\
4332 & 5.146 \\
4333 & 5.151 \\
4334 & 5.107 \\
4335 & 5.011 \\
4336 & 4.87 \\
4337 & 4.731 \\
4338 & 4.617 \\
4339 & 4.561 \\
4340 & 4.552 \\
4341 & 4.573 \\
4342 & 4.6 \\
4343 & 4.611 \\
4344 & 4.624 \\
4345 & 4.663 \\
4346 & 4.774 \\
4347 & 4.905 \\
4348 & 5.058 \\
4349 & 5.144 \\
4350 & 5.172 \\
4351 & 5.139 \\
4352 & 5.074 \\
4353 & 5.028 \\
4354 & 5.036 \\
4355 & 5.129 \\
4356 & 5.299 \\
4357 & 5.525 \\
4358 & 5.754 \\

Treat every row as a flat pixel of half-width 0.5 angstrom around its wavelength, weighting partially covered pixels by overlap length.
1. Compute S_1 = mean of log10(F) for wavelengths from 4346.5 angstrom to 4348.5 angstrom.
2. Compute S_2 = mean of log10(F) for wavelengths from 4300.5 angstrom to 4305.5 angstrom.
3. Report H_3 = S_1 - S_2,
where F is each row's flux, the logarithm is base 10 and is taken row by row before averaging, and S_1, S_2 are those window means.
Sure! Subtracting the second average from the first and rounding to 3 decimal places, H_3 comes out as 0.084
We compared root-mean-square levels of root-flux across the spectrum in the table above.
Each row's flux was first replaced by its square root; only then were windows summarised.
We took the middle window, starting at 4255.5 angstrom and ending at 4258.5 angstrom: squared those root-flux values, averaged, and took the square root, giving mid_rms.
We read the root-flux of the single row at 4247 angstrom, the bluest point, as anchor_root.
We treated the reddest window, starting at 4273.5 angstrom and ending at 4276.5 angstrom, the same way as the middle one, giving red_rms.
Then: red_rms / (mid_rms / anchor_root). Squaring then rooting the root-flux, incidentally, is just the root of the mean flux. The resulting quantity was 2.07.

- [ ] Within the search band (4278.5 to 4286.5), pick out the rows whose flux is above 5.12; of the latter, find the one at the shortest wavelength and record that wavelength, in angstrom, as 4279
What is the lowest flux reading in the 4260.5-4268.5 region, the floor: 4.81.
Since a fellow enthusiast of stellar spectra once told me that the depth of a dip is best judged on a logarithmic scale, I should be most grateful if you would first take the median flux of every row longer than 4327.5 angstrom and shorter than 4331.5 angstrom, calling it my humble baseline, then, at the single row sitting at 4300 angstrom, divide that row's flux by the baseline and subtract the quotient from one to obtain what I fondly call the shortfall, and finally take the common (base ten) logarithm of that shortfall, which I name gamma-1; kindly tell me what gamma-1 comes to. -0.75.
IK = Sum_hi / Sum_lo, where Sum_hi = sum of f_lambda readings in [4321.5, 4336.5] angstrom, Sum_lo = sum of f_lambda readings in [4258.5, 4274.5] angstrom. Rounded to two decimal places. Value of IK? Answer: 0.95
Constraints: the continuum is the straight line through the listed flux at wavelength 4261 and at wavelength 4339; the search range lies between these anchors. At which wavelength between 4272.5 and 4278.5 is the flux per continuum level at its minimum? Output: 4273 angstrom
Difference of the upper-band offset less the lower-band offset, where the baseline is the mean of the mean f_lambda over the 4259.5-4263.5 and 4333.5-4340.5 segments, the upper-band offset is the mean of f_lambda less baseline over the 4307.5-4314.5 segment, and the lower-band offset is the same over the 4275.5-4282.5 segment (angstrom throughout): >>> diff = -0.5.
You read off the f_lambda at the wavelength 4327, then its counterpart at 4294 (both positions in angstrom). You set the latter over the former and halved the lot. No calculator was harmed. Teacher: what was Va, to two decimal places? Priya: 0.46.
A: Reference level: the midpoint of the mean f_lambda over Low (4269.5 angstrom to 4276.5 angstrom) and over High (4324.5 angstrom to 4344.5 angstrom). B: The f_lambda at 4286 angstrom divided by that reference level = 1.01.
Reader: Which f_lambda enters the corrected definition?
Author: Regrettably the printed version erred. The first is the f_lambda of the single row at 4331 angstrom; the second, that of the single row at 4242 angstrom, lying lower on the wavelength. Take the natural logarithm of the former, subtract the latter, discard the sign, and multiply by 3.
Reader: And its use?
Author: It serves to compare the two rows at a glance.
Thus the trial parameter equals 10.7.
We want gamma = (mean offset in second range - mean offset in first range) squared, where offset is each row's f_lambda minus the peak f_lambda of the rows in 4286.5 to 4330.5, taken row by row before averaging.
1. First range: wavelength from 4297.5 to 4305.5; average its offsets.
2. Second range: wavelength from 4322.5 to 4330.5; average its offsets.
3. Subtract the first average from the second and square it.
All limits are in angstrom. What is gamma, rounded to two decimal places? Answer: 0.55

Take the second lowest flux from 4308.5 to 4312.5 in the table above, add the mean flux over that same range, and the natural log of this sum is 2.17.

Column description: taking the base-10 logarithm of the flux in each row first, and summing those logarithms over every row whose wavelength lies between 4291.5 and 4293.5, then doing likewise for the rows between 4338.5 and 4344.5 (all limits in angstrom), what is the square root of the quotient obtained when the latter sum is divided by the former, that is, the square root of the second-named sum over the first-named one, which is 1.73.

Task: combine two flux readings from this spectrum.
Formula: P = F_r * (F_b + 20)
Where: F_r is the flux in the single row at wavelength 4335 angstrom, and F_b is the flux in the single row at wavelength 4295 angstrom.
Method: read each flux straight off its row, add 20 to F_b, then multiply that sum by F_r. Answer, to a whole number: 123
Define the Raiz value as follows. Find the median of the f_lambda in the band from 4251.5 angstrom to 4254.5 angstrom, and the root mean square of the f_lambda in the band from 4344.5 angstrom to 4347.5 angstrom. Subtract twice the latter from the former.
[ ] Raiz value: -4.7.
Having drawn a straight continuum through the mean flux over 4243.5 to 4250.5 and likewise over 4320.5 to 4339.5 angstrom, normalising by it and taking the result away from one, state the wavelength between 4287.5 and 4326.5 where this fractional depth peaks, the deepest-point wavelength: 4302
